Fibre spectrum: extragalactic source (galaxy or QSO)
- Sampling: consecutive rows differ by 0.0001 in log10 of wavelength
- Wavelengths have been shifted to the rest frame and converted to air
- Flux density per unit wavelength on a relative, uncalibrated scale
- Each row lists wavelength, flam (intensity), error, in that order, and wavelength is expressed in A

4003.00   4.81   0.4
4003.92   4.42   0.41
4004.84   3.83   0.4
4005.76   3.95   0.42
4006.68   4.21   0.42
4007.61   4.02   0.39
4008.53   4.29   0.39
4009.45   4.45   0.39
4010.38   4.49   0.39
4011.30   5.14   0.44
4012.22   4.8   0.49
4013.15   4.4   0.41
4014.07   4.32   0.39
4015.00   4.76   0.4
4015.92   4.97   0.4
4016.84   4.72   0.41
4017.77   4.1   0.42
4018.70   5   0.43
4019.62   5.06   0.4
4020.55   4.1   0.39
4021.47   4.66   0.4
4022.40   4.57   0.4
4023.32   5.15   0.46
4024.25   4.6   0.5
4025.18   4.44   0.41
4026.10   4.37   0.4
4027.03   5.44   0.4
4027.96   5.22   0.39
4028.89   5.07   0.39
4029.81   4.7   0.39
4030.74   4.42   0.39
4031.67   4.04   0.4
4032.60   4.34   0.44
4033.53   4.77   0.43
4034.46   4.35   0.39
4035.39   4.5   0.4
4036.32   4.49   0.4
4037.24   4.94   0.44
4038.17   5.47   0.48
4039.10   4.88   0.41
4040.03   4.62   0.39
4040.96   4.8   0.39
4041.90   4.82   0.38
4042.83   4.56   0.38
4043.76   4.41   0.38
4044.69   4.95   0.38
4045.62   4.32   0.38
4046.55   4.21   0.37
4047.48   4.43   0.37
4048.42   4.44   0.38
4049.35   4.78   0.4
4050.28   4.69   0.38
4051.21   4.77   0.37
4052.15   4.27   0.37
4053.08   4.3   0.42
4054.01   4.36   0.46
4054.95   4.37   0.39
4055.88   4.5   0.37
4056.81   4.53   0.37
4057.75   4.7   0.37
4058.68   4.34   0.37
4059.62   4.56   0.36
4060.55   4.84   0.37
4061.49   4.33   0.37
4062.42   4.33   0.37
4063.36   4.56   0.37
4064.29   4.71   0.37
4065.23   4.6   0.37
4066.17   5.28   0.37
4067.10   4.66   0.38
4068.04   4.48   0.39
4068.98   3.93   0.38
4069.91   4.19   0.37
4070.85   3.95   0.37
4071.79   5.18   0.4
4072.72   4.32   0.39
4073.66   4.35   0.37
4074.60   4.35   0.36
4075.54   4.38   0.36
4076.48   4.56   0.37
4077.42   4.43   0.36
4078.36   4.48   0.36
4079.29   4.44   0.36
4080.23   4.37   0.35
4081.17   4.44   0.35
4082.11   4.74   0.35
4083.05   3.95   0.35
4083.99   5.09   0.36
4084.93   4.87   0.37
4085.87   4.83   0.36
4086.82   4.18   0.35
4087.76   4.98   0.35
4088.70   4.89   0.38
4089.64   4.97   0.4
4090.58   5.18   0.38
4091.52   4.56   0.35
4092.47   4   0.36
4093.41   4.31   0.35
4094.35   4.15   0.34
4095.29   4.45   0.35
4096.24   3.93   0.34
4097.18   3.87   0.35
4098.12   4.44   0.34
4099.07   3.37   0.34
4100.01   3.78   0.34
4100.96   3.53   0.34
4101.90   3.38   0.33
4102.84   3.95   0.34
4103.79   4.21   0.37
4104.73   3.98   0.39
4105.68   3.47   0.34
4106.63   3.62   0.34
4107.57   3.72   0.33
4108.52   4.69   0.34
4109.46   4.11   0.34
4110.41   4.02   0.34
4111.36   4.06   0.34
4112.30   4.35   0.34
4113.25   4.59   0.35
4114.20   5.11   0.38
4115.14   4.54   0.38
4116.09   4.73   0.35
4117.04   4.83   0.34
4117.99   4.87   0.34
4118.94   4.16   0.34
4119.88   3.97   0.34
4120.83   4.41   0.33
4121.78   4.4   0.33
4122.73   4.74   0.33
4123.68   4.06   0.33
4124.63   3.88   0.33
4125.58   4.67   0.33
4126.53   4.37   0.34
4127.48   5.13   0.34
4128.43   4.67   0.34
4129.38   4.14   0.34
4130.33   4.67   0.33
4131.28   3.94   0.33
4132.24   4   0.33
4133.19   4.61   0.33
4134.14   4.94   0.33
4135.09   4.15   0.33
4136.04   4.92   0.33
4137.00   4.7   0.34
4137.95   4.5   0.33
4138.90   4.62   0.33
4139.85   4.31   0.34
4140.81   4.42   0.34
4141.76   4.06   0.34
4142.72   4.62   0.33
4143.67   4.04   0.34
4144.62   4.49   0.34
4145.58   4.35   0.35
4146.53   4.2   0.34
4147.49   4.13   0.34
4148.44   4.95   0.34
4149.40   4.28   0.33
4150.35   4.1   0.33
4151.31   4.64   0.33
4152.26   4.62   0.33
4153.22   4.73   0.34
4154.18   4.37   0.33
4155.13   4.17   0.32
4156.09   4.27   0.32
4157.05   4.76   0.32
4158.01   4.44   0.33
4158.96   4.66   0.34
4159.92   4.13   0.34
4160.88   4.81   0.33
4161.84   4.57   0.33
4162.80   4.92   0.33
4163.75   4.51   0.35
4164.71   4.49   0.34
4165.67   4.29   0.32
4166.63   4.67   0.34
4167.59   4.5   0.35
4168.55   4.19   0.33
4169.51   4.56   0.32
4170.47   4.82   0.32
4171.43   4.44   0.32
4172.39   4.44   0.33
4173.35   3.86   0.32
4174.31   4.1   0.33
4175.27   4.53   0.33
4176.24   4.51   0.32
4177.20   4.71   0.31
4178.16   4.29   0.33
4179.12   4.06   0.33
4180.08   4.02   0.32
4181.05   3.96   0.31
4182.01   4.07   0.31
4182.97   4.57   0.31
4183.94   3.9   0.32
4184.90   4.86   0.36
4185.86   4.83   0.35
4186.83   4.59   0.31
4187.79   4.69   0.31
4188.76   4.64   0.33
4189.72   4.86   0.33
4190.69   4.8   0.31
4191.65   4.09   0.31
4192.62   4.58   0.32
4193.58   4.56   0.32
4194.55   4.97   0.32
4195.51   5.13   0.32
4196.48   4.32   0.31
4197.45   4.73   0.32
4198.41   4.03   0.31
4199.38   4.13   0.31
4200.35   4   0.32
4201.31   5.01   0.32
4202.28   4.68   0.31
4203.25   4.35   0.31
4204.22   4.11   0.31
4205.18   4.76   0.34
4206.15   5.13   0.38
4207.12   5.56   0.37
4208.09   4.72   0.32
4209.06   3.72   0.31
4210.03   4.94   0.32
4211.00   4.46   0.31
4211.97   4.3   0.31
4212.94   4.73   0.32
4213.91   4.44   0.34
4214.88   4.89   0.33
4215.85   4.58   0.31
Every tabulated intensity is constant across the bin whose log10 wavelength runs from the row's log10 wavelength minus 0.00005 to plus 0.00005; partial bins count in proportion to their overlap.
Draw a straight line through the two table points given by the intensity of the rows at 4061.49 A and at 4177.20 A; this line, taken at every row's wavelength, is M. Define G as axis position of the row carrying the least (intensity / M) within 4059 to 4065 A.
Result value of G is 4062.42 A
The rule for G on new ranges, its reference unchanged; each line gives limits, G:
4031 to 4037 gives 4031.67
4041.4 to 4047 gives 4046.55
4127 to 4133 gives 4131.28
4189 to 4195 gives 4191.65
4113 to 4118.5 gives 4115.14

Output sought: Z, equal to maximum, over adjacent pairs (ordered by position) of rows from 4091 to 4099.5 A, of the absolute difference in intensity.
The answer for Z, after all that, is 1.1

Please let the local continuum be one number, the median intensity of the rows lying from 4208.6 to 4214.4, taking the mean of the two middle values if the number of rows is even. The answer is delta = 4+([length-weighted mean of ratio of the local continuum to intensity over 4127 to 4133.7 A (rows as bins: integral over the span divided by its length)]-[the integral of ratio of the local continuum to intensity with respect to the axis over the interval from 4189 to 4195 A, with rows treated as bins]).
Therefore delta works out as -0.8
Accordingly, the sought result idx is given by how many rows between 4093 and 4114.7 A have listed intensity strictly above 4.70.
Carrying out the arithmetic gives 1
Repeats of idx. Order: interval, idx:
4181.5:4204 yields 8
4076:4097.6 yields 8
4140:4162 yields 4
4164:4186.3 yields 4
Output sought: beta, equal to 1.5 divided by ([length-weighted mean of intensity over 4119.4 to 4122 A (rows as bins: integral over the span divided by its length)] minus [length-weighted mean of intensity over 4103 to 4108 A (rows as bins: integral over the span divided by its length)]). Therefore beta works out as 3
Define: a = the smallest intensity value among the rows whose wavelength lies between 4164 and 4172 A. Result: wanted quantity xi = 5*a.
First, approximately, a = 4.19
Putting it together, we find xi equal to 20.95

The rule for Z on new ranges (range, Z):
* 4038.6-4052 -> 0.6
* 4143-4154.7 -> 0.8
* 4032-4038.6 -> 0.5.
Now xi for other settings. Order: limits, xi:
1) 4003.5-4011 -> 19.15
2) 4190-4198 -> 20.45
